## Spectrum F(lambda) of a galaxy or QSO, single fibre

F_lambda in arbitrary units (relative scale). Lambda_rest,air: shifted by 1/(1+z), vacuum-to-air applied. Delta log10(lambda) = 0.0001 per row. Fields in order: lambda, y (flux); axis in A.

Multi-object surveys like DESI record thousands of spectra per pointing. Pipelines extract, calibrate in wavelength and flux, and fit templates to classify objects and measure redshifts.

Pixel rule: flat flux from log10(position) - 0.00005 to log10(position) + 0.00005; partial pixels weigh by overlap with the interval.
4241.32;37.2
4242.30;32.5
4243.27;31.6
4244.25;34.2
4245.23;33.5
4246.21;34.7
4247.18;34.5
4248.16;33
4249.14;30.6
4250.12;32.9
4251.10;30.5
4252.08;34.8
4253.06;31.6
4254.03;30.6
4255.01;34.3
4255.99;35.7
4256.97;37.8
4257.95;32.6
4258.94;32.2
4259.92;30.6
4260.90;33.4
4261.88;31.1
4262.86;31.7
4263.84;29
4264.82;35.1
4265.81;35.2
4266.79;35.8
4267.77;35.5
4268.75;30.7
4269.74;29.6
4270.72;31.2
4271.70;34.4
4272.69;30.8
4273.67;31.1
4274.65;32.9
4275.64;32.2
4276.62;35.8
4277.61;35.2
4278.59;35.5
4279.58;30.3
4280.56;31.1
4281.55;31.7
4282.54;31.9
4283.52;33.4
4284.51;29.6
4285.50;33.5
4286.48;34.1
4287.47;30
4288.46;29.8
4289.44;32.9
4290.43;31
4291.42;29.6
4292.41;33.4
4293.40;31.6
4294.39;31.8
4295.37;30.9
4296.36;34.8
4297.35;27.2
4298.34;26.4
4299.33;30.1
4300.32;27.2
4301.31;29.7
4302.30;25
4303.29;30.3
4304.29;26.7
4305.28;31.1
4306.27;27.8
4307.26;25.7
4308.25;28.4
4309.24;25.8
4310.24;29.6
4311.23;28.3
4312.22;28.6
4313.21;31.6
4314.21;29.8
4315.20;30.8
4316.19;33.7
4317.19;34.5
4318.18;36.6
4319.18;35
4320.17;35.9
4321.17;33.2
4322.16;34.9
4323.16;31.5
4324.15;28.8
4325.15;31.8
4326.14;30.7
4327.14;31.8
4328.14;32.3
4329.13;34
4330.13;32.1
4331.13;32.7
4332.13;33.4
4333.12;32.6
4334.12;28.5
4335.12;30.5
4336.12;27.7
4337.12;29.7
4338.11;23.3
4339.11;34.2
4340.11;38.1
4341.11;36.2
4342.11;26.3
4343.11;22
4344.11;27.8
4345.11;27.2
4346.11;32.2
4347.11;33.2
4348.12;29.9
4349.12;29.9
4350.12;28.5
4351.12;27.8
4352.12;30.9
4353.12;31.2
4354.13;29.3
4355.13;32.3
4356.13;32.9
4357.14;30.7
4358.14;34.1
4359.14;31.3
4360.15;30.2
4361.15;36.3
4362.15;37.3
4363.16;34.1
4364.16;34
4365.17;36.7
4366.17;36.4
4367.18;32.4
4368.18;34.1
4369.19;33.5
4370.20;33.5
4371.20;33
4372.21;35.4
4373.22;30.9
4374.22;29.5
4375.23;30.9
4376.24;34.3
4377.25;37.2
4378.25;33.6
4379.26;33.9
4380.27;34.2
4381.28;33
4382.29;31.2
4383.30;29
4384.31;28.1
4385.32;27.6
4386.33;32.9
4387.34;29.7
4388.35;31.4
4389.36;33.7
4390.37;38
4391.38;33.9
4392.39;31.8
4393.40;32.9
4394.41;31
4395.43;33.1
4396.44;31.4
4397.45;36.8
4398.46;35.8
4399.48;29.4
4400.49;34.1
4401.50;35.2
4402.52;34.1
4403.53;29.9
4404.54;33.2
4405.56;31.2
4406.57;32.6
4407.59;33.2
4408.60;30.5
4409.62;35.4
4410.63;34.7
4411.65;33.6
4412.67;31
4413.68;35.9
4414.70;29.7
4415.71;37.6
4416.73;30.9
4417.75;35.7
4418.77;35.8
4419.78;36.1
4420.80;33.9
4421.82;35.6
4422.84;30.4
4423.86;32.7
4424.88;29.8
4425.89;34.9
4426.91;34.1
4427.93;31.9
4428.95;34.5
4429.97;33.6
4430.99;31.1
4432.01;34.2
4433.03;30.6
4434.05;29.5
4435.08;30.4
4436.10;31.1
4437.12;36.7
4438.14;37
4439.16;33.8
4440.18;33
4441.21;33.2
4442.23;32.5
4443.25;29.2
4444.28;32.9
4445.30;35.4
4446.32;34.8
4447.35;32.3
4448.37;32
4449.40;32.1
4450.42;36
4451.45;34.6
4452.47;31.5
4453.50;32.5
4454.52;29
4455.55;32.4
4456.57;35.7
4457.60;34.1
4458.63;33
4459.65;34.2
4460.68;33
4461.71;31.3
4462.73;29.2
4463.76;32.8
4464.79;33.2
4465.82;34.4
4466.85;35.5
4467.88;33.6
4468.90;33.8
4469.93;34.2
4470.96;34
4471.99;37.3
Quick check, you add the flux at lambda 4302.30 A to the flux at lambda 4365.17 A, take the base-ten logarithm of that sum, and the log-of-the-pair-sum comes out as 1.79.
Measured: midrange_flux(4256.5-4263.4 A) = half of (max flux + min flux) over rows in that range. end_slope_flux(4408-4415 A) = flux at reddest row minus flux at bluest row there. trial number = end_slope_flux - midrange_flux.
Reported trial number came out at -35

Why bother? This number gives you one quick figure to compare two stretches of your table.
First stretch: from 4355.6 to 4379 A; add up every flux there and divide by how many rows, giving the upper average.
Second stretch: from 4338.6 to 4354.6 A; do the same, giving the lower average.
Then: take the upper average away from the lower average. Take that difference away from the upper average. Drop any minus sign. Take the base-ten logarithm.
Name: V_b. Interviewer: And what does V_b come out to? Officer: 1.57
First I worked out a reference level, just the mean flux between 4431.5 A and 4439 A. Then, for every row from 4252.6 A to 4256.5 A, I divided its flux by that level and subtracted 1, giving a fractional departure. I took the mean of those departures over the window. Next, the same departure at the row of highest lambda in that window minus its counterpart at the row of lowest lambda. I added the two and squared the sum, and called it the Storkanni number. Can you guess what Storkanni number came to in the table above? 0.018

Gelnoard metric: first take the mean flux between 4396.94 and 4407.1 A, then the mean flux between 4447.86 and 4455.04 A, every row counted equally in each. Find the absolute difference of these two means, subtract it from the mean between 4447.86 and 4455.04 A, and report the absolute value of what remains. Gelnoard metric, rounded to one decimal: 31.8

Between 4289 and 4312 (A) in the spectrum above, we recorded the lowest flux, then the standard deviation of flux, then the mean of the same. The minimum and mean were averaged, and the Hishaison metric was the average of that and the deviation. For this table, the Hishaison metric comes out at 14.9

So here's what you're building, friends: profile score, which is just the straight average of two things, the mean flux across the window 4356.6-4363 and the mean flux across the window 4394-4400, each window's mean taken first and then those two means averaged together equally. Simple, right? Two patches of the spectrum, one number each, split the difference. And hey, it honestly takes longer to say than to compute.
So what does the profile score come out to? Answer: 33.1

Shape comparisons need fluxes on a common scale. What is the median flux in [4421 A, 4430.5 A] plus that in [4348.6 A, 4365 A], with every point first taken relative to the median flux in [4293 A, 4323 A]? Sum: 2.15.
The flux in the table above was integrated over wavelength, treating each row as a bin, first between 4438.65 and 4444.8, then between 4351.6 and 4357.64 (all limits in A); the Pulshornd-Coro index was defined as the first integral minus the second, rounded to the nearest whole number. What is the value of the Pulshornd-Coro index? 11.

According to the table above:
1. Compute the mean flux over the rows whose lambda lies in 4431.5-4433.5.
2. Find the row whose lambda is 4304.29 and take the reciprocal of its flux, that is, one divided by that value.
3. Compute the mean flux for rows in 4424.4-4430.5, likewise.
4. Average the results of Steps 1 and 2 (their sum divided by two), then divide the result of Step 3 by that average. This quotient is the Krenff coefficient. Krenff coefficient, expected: 2.04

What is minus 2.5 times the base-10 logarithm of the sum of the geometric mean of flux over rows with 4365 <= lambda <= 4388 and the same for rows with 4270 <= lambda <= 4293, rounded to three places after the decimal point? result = -4.528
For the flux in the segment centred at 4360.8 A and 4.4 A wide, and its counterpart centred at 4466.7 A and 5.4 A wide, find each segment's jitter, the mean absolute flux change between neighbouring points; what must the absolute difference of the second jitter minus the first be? 1.6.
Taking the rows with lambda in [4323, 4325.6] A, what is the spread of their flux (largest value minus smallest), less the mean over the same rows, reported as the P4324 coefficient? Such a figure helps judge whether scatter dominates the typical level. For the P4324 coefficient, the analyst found -28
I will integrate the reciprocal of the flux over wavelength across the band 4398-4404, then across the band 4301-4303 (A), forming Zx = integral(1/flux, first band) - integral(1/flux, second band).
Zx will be 0.11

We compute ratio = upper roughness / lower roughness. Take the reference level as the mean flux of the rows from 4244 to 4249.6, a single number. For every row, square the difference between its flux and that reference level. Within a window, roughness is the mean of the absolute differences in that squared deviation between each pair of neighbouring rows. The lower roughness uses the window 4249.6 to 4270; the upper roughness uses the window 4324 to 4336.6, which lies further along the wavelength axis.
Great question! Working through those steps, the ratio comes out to 1.20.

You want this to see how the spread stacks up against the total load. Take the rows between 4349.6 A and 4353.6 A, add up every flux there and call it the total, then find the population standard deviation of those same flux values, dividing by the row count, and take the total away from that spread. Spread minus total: -117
